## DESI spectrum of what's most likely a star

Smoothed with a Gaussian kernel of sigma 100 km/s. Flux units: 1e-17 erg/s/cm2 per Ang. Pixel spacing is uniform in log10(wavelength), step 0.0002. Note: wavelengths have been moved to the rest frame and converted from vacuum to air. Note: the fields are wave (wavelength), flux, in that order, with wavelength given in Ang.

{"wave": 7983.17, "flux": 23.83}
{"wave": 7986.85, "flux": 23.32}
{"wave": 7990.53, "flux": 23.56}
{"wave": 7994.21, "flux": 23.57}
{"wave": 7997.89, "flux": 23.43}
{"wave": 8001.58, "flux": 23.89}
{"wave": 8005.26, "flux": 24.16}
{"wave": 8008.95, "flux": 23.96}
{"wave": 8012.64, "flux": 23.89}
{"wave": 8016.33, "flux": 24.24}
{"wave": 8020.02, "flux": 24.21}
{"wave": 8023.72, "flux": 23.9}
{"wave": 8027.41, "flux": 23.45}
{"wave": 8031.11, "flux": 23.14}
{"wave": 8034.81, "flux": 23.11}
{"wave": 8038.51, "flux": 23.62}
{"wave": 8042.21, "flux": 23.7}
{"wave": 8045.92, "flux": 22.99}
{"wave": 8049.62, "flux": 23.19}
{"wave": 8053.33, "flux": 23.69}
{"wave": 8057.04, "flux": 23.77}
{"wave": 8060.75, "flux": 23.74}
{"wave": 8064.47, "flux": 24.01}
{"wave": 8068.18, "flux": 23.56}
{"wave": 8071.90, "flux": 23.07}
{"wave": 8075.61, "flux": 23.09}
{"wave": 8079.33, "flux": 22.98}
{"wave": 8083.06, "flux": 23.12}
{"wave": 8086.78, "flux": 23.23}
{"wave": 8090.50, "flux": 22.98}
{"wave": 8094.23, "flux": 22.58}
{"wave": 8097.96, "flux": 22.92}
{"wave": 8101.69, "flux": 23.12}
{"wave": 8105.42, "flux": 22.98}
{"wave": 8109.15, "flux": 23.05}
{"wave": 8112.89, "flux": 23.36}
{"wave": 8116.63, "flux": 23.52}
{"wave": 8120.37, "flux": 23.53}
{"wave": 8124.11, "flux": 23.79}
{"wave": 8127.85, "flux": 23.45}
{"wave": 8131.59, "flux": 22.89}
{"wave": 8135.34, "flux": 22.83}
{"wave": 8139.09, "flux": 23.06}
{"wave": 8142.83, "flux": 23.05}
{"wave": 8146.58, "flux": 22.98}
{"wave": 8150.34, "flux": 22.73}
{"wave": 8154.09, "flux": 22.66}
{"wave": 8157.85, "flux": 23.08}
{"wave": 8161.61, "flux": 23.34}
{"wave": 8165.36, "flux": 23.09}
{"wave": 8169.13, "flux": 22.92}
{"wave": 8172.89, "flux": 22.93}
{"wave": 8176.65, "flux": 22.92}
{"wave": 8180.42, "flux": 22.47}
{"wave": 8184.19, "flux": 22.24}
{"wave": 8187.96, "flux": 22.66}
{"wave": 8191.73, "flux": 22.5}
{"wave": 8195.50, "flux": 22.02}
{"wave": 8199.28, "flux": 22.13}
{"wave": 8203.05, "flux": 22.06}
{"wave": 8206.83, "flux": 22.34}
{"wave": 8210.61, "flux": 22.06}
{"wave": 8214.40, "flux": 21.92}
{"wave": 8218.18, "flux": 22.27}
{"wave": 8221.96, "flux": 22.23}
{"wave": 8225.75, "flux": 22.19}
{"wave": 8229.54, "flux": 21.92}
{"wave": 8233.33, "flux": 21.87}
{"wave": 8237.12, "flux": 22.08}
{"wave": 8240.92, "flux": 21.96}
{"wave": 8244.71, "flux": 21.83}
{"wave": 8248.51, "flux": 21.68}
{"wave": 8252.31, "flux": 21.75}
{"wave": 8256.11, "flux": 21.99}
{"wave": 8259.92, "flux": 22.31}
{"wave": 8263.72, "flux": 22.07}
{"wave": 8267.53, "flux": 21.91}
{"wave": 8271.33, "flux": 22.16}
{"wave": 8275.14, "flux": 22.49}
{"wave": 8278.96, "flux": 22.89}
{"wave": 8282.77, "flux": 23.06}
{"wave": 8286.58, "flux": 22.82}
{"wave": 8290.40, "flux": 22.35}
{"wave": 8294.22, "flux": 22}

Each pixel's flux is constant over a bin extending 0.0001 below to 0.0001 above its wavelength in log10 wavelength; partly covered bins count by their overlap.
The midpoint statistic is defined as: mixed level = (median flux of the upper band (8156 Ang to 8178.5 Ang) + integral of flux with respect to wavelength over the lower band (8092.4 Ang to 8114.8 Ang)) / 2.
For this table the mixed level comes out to 269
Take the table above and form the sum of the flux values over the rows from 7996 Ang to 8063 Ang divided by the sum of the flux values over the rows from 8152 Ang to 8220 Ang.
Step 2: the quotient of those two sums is 1.05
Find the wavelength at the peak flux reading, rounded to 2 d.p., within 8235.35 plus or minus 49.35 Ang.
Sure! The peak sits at 8282.77 Ang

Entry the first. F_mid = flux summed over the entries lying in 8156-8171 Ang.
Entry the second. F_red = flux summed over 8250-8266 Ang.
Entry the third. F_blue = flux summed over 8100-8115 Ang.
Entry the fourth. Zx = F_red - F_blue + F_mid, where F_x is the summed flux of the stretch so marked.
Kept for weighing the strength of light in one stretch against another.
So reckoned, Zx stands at 88.0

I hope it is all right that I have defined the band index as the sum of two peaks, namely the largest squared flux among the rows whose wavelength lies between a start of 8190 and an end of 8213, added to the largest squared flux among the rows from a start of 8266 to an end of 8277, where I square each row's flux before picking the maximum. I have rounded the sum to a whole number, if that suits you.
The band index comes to 1012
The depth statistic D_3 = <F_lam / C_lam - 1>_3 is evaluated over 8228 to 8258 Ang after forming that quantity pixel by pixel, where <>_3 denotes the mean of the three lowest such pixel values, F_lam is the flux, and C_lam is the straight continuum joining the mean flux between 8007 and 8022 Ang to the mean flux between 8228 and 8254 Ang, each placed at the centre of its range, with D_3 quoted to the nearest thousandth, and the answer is -0.004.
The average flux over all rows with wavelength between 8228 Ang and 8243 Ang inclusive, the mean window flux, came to 22.0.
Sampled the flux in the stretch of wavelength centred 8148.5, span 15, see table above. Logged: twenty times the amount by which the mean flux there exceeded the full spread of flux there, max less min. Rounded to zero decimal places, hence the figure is 449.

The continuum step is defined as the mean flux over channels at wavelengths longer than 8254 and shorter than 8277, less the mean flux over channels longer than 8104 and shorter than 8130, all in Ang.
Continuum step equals -1.2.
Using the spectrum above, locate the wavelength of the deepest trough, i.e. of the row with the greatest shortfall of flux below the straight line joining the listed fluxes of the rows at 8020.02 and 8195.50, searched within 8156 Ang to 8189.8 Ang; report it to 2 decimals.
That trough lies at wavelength 8184.19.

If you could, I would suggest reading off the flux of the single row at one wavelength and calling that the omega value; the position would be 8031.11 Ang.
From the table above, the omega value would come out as 23.14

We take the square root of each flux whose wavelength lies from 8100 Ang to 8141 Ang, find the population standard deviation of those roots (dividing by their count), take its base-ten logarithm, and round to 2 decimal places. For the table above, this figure -1.51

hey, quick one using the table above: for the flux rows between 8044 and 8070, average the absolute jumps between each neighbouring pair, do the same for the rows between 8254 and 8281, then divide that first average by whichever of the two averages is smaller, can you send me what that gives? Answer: 1.0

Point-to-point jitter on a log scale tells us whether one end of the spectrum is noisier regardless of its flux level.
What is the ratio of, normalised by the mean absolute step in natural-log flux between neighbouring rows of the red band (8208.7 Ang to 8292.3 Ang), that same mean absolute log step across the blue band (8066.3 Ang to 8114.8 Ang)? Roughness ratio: 0.99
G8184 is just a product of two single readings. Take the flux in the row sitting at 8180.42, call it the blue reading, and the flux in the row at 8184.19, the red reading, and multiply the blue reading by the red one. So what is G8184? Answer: 500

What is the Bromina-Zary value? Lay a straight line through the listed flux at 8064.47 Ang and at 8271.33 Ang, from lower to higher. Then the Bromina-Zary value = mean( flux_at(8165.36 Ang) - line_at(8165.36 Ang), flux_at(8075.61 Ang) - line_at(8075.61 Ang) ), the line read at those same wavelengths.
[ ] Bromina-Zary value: -0.4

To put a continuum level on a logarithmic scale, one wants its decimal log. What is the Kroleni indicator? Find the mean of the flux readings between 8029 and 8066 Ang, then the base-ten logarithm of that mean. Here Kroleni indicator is 1.37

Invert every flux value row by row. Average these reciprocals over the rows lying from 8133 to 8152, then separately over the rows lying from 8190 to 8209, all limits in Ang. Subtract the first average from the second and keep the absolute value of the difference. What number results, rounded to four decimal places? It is 0.0014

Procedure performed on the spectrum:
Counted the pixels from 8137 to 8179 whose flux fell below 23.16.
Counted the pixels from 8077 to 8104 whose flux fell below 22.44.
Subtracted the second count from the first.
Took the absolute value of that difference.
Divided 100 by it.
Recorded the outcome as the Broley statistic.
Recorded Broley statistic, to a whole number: 10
